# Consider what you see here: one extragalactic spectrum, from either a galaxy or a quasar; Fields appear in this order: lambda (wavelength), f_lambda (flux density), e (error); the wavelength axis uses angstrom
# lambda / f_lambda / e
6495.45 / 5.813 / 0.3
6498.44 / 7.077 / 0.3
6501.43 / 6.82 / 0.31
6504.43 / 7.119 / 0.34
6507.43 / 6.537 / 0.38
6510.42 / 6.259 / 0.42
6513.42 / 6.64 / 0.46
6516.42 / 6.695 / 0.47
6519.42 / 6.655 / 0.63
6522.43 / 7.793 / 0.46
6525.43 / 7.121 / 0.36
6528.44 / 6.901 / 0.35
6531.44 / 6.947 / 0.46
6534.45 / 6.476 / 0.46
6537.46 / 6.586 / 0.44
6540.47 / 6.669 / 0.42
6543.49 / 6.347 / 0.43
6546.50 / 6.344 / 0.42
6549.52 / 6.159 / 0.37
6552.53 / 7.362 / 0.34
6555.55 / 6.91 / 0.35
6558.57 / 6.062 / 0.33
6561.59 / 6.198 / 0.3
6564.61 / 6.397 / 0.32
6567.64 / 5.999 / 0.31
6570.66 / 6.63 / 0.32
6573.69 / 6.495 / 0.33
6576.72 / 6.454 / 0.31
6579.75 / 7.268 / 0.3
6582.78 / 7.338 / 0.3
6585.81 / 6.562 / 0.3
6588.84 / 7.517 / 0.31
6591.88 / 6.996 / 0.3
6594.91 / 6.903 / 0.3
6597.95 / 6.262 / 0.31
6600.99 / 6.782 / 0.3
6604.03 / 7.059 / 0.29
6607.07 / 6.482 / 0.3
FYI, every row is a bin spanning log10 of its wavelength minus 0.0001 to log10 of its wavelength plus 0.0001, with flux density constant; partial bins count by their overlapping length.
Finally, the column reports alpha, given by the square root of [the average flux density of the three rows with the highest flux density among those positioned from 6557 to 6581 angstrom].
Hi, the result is 2.607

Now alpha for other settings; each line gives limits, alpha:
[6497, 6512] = 2.647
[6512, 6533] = 2.699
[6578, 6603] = 2.716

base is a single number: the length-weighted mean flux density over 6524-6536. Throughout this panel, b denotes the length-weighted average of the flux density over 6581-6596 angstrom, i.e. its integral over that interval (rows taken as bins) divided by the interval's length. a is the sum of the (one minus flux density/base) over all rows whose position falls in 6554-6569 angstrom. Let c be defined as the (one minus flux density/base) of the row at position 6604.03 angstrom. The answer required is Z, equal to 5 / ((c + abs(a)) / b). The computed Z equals 96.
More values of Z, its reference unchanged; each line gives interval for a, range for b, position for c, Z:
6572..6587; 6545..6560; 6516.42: 655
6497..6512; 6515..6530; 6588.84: -1394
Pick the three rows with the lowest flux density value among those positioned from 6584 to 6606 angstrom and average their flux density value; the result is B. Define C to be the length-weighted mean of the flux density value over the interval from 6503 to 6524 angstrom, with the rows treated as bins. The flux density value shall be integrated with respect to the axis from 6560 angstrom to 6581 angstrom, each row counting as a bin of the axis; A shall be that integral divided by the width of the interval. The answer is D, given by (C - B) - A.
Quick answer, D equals -6.2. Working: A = 6.5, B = 6.54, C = 6.81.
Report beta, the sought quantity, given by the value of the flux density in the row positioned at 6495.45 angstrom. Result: 5.813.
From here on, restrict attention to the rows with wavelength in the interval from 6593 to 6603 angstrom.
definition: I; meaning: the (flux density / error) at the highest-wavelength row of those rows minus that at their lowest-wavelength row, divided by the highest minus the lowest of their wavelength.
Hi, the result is -0.07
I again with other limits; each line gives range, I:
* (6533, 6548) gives 0.09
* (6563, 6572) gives 0.12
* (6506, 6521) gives -0.55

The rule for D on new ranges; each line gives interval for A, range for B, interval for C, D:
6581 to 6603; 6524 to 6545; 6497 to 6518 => -6.7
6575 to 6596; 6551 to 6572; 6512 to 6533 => -6.1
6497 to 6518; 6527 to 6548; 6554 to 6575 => -6.7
